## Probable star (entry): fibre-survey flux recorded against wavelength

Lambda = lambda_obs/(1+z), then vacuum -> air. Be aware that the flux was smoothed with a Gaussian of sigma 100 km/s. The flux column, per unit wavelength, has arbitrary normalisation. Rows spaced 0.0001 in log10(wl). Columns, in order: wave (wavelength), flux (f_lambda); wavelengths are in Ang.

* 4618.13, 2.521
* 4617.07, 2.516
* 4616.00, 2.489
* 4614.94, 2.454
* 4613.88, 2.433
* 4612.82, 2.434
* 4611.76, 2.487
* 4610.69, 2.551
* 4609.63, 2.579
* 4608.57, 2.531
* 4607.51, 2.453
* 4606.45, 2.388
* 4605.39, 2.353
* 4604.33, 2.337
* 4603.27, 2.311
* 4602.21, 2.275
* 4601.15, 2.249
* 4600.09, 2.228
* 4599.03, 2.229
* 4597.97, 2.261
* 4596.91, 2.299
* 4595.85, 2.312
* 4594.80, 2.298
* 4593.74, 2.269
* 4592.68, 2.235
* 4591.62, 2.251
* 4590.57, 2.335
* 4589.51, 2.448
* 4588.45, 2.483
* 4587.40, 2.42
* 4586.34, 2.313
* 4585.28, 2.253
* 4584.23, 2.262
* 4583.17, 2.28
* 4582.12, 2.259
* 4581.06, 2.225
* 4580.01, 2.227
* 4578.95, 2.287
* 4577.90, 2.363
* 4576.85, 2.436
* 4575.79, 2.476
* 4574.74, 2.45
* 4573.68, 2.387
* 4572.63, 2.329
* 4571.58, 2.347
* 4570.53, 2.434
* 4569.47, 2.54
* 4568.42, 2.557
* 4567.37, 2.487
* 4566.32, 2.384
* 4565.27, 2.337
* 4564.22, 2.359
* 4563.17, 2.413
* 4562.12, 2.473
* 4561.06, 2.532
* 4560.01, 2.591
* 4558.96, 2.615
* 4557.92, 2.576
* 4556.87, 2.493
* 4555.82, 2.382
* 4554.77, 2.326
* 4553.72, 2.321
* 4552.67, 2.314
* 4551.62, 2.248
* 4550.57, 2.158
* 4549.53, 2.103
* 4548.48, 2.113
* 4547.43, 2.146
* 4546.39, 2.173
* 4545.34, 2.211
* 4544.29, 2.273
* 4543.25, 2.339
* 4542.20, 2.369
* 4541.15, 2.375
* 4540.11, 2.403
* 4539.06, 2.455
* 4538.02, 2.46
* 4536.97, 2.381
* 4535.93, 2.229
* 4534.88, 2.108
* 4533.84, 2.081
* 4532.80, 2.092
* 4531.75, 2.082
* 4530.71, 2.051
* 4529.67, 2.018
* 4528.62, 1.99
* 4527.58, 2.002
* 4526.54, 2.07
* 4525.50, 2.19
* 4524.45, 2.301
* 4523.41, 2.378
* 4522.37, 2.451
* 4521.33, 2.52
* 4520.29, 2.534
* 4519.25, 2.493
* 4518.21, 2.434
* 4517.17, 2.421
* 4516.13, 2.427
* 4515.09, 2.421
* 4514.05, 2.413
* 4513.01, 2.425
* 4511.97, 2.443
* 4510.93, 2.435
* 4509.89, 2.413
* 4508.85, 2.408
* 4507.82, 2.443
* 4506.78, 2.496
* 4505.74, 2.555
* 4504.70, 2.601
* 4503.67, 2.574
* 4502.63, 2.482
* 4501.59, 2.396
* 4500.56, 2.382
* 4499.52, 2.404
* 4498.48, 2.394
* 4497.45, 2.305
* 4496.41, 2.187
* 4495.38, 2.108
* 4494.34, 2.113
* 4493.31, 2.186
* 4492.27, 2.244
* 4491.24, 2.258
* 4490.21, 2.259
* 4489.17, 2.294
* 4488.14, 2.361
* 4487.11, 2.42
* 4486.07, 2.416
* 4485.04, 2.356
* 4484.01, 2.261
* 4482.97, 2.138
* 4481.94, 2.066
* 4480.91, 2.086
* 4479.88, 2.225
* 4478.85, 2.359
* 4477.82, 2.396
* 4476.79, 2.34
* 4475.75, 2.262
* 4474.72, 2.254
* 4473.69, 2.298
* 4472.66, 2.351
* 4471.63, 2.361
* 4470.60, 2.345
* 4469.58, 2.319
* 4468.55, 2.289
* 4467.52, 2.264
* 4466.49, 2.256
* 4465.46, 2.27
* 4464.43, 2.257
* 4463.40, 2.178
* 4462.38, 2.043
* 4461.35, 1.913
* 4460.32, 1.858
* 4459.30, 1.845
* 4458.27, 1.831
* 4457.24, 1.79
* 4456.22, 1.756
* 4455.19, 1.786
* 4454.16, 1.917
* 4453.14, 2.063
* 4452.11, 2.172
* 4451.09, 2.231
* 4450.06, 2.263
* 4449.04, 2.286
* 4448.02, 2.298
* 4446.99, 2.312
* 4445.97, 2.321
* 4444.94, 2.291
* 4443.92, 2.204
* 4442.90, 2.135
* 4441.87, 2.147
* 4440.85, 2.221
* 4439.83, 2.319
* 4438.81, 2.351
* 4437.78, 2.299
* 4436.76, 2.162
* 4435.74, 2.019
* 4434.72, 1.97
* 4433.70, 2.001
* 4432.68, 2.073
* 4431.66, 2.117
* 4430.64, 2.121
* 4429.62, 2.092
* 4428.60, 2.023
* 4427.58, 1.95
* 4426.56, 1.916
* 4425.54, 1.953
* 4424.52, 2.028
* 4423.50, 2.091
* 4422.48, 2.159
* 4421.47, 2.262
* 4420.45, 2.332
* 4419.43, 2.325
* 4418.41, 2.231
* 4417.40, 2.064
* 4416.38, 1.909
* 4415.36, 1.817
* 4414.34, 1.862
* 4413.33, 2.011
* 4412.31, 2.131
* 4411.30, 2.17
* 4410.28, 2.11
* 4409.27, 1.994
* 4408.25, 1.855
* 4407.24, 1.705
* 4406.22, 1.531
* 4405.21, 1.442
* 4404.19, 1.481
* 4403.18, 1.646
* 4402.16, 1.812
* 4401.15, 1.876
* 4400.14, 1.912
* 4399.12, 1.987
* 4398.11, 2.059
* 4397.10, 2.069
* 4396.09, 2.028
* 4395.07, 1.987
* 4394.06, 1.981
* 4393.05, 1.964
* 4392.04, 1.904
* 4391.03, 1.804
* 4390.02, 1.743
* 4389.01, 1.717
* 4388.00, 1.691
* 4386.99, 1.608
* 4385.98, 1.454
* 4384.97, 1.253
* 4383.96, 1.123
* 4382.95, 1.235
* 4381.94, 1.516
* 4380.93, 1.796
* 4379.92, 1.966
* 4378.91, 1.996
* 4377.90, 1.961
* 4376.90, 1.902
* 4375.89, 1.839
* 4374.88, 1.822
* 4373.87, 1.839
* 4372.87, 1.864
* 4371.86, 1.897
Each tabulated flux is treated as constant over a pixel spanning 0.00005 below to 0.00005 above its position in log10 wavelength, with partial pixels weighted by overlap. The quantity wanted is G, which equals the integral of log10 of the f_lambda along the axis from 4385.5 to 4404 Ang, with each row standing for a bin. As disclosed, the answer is 4.9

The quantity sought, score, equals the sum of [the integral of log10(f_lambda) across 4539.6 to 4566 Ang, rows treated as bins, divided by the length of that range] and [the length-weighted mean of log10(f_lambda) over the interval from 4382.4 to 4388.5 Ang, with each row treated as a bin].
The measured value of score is 0.51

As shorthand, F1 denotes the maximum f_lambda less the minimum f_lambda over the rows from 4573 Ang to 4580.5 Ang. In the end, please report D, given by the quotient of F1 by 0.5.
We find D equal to 0.50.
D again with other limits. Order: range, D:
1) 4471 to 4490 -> 0.71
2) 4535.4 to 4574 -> 1.02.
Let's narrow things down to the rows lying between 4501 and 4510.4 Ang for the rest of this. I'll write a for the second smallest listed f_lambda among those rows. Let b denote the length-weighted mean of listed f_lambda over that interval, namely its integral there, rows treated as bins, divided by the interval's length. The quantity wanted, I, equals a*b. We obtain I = 6.0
